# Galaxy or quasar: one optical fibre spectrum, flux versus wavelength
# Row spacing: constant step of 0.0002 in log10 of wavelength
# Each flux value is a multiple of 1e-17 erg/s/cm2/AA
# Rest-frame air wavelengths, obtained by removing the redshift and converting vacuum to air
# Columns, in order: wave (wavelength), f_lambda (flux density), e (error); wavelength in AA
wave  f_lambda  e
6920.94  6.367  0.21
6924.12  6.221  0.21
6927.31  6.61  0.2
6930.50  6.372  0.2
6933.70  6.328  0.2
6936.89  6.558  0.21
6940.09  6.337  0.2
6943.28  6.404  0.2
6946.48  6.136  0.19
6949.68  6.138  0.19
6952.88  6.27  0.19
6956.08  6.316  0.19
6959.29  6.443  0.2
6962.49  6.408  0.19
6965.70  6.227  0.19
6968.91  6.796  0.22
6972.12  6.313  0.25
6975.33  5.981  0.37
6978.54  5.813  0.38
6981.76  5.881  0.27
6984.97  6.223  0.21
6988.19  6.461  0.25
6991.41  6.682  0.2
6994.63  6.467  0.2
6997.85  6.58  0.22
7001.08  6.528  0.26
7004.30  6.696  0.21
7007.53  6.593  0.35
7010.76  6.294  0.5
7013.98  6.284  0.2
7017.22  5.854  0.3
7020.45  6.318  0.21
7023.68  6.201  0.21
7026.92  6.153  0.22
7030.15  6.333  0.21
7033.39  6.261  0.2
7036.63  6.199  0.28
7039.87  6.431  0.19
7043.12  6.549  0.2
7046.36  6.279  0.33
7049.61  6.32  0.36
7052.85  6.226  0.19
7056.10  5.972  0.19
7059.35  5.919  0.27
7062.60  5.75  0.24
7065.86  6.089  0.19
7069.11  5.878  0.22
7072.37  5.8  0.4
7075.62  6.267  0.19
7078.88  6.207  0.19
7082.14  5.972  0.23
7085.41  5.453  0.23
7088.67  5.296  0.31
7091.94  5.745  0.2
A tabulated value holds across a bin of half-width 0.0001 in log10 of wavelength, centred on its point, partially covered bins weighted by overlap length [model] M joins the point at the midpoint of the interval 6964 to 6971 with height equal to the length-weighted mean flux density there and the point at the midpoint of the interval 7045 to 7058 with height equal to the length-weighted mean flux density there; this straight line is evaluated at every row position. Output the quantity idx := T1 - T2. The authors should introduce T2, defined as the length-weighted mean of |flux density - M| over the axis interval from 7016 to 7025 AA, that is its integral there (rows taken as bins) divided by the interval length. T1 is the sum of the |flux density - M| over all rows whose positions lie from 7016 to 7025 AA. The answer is 0.39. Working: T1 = 0.57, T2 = 0.18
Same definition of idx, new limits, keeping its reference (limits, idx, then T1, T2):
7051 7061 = 0.33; 0.49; 0.16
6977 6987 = 0.96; 1.41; 0.45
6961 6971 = 0.46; 0.68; 0.23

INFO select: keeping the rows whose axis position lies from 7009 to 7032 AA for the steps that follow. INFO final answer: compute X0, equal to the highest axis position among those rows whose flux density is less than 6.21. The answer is 7026.92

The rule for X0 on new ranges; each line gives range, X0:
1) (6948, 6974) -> 6949.68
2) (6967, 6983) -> 6981.76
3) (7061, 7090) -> 7088.67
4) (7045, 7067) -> 7065.86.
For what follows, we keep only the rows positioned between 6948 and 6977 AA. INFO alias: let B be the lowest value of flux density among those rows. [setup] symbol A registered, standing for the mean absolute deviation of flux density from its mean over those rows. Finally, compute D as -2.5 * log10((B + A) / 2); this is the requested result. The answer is -1.22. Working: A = 0.15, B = 5.981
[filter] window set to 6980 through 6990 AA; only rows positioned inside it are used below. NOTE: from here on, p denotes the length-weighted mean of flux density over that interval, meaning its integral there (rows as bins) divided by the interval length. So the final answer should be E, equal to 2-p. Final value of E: -4.19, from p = 6.19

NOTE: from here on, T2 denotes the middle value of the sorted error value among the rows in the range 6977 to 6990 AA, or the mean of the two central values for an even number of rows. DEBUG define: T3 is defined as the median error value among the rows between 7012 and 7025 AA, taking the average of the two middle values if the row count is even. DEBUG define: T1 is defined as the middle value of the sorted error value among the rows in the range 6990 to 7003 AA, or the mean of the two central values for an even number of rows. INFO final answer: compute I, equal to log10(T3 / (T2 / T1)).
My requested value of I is -0.77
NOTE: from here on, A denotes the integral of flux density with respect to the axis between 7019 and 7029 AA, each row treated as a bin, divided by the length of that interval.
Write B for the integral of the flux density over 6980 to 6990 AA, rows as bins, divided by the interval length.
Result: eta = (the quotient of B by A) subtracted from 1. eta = 0.006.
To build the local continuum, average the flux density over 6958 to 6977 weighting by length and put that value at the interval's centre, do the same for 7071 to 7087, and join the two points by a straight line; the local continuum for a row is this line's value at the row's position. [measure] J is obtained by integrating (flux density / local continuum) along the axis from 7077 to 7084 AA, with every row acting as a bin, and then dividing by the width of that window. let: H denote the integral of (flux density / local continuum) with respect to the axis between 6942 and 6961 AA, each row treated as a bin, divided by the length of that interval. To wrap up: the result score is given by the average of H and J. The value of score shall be 1.00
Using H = 0.98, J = 1.02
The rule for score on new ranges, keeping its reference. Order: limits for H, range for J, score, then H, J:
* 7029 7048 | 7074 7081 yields 1.04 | 1.04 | 1.05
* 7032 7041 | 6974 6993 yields 1.01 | 1.03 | 0.98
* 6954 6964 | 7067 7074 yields 0.99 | 1.00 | 0.98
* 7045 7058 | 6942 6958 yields 1.00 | 1.02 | 0.97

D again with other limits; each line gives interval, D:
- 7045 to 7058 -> -1.21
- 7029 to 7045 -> -1.25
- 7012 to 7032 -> -1.19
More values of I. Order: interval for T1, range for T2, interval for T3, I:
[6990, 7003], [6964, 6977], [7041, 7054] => -0.63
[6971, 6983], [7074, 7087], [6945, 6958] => -0.54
